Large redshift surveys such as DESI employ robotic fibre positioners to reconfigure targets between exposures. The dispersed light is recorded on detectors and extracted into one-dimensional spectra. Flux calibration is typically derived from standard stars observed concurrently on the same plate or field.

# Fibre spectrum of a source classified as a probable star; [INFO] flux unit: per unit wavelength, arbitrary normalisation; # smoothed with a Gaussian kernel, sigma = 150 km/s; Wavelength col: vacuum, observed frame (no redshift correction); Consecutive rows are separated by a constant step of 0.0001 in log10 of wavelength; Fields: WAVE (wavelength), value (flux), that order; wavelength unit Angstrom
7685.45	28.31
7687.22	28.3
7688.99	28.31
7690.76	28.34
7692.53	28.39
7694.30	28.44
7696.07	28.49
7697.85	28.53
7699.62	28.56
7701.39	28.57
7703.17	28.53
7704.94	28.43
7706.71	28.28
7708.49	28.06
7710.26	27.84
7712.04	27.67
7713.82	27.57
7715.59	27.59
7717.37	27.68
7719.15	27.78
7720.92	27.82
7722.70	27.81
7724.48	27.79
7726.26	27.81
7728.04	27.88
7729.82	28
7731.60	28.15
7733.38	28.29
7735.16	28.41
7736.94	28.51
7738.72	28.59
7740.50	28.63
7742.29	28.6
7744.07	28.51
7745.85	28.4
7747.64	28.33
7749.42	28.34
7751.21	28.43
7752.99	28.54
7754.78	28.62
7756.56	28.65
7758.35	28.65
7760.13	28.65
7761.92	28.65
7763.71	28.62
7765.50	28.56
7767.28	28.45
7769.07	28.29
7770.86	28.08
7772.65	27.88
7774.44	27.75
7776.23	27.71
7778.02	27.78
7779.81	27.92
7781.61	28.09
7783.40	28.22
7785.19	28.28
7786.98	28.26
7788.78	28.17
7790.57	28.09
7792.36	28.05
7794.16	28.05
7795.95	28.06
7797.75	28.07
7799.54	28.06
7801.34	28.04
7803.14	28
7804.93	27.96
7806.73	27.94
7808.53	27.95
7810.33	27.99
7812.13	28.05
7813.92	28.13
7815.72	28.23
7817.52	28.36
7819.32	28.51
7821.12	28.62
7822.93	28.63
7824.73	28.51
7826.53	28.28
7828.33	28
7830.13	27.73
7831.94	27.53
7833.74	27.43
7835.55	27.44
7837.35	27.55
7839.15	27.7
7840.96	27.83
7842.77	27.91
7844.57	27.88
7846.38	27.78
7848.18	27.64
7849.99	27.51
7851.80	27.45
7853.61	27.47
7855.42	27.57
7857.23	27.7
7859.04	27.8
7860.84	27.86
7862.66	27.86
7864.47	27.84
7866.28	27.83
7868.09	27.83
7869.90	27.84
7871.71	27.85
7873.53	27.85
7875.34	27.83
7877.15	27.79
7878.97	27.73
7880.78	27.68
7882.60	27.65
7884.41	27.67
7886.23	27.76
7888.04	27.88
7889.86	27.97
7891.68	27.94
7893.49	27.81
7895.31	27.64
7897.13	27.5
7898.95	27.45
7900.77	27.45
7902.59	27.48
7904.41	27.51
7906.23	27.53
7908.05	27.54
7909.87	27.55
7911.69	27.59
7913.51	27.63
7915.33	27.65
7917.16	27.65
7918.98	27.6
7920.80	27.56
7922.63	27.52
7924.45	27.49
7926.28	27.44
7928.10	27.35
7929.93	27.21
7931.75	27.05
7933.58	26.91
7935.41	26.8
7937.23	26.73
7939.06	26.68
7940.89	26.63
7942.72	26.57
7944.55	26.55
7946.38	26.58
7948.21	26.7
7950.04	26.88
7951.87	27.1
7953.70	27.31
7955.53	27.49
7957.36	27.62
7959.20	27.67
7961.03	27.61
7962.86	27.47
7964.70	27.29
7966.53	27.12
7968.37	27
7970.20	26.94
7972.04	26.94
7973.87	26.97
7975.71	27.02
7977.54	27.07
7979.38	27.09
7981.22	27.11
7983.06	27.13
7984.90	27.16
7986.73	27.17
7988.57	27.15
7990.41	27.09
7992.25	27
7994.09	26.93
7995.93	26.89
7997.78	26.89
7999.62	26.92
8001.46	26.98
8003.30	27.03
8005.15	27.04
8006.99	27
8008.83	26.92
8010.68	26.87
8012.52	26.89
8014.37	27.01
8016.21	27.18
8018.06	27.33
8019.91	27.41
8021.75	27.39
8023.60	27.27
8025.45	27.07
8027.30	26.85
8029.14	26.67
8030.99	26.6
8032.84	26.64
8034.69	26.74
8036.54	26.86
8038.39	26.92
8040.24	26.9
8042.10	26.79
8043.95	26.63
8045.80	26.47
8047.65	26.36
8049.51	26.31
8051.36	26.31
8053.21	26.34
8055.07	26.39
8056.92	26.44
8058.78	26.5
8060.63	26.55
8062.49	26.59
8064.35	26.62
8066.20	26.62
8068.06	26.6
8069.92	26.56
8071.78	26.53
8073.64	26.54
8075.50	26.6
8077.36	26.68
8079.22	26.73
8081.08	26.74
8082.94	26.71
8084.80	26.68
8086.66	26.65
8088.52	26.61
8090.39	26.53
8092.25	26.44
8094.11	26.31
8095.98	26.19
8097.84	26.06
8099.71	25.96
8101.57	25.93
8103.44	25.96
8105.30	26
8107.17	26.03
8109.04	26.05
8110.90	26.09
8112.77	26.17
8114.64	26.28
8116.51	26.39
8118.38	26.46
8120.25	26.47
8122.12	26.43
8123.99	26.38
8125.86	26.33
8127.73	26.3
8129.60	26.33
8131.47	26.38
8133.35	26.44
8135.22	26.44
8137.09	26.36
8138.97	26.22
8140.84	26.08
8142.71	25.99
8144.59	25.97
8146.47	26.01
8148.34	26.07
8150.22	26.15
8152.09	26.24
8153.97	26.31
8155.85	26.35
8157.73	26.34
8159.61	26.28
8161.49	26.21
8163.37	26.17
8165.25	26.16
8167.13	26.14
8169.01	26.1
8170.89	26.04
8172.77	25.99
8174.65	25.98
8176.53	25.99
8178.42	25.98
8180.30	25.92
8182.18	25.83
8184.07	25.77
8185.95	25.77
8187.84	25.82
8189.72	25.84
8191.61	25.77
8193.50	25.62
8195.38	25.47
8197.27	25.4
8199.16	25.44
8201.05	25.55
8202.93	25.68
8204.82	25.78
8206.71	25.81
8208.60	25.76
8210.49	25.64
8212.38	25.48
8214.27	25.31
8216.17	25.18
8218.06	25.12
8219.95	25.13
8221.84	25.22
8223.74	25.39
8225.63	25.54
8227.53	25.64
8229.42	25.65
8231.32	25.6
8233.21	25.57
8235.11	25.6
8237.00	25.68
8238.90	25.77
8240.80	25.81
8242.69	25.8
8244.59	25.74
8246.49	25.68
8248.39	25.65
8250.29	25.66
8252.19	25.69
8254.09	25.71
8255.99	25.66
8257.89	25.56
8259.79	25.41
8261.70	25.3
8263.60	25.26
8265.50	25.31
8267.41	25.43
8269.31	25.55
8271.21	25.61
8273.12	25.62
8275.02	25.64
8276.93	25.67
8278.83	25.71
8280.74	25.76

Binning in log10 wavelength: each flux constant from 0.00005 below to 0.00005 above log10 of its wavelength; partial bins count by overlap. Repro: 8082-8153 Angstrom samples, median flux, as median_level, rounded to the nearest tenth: 26.3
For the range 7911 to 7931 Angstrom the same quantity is 27.6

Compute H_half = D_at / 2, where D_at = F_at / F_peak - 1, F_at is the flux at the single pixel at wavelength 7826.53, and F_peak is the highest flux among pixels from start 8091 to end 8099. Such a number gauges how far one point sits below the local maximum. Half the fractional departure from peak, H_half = 0.035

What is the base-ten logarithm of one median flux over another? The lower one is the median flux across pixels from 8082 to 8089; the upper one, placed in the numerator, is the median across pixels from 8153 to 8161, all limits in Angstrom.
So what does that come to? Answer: -0.006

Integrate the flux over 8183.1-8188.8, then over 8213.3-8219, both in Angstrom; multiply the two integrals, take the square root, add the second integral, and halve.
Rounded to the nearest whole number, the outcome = 144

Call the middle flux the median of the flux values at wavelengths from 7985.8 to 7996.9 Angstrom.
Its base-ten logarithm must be 1.43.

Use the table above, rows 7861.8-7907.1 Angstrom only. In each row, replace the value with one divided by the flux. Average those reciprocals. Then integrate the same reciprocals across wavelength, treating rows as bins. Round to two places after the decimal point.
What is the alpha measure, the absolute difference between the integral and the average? 1.60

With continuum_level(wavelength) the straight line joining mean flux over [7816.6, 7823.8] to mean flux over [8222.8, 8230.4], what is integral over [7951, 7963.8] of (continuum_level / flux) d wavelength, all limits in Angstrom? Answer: 13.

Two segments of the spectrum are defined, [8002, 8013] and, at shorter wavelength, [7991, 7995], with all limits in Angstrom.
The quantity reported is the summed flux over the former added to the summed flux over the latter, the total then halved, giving 108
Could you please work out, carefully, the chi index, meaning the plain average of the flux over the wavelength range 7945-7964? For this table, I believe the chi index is 27.2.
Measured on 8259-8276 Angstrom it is 25.5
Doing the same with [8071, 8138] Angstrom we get 26.4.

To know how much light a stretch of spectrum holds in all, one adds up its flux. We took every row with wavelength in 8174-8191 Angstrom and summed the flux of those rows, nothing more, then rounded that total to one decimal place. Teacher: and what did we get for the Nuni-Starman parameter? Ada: 232.9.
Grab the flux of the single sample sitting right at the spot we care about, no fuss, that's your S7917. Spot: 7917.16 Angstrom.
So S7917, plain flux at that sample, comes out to 27.65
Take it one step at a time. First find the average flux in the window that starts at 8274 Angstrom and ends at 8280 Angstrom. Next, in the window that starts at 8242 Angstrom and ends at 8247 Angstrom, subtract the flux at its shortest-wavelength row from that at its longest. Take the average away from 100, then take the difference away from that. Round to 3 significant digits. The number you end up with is 74.4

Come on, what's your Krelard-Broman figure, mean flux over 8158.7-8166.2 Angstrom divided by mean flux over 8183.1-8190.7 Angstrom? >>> 1.02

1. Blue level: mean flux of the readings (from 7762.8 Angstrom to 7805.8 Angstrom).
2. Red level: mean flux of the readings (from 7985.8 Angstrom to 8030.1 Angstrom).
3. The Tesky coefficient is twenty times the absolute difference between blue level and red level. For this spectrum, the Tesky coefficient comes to 21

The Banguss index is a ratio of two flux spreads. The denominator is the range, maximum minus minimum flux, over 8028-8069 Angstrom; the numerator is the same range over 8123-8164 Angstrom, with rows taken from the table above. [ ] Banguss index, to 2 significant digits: 0.77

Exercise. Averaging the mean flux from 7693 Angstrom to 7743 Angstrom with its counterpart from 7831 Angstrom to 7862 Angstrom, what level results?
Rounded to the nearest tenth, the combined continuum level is 27.9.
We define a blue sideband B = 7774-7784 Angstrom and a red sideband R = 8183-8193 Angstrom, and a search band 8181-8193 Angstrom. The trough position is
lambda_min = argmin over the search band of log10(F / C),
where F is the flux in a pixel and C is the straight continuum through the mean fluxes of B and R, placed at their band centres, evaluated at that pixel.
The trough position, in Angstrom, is 8184.07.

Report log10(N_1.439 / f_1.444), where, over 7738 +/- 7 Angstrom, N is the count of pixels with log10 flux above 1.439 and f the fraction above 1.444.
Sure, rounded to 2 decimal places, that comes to 0.90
